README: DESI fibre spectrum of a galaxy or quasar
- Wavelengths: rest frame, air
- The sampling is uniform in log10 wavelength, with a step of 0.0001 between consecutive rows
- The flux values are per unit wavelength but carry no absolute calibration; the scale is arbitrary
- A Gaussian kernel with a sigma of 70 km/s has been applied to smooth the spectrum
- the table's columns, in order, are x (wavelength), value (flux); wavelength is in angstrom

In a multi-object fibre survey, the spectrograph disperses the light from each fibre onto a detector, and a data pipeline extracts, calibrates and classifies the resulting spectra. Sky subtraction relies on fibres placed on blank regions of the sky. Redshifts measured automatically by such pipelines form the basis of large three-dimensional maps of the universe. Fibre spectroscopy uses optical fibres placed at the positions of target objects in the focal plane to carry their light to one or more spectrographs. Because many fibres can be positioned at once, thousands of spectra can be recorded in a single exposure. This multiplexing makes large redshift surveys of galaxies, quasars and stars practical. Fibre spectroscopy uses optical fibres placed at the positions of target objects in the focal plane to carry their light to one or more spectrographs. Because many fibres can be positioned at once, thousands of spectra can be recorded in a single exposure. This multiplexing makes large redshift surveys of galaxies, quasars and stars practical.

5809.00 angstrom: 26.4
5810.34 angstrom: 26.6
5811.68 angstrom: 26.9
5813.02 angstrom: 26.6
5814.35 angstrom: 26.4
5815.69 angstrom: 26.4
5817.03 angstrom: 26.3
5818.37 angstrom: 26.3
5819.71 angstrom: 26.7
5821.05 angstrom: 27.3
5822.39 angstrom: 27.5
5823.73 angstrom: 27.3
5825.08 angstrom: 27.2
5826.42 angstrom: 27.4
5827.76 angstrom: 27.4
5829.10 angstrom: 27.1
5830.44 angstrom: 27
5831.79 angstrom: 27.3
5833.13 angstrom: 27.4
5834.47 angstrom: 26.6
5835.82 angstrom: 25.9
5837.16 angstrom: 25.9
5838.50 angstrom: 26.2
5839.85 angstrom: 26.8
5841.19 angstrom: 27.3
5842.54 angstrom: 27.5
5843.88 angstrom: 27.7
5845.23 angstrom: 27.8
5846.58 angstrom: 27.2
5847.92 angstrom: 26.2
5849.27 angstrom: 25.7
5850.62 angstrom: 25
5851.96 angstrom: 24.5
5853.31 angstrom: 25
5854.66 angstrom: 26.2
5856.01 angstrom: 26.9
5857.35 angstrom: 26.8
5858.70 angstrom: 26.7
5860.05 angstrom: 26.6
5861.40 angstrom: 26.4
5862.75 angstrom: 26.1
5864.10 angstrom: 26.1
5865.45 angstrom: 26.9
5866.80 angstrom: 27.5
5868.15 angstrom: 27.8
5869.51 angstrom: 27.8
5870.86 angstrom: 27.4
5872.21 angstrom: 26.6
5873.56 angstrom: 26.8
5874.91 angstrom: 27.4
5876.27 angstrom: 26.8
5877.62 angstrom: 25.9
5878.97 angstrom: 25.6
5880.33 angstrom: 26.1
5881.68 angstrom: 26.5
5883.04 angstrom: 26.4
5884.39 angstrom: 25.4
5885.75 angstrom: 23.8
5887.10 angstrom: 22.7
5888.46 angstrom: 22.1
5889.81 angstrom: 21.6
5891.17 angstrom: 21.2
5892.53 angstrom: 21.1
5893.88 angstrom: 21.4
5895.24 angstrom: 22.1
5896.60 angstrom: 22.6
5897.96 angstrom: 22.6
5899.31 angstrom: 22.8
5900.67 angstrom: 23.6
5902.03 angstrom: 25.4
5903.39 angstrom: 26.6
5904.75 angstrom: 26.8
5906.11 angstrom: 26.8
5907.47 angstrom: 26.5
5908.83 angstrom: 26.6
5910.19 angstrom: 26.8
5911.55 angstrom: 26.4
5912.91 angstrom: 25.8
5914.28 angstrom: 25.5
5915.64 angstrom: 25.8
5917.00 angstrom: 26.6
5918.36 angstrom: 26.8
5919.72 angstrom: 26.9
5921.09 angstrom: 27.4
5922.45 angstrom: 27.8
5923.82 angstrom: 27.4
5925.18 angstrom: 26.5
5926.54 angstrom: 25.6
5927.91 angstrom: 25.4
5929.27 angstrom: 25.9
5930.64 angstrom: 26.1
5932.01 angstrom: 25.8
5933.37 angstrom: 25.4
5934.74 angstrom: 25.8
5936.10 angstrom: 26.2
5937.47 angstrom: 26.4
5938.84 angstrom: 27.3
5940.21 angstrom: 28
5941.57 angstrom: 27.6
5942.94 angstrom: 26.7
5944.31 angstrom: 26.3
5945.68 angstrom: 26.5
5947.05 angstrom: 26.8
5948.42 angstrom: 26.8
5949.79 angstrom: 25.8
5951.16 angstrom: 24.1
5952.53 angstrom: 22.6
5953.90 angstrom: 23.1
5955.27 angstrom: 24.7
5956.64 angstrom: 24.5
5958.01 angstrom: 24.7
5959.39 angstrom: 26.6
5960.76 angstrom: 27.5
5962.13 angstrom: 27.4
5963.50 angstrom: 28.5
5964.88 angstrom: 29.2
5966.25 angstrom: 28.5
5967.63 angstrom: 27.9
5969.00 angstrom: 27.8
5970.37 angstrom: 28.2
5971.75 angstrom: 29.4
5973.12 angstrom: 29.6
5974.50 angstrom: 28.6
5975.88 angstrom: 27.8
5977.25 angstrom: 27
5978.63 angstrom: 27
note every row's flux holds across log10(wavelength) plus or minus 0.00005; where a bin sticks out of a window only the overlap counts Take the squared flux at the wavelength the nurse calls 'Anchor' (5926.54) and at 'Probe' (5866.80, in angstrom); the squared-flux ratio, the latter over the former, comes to 1.15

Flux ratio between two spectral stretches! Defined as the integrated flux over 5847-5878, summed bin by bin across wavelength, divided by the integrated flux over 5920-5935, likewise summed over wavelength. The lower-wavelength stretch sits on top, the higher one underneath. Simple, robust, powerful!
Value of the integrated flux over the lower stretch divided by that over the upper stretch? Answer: 2.1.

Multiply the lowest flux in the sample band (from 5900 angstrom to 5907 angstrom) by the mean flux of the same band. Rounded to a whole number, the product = 610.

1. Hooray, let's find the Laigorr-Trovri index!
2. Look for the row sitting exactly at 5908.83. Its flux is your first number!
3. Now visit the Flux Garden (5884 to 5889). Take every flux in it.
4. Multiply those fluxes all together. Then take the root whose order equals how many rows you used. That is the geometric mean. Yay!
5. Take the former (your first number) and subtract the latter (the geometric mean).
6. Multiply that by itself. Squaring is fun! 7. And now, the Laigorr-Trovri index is 9.8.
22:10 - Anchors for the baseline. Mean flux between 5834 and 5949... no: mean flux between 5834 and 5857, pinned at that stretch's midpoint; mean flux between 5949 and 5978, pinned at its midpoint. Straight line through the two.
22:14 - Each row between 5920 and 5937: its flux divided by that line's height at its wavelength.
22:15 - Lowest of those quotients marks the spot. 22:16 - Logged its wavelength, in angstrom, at 5933.37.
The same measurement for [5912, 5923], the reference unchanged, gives 5914.28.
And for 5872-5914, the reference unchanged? 5892.53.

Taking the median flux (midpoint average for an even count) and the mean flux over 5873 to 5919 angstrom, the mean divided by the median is 0.97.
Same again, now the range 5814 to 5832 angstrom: 0.99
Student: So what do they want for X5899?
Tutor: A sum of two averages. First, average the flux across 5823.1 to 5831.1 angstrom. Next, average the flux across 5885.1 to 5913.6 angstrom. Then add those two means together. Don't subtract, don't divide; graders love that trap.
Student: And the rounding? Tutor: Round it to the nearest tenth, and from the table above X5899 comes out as 51.3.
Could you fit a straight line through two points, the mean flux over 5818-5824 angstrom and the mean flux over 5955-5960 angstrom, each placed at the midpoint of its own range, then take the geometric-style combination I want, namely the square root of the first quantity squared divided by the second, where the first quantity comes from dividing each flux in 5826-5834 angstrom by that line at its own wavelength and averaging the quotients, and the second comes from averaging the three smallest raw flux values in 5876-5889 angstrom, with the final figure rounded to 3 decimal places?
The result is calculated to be 0.212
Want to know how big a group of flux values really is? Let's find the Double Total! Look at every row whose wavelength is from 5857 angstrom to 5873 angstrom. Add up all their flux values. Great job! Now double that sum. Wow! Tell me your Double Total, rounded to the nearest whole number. 645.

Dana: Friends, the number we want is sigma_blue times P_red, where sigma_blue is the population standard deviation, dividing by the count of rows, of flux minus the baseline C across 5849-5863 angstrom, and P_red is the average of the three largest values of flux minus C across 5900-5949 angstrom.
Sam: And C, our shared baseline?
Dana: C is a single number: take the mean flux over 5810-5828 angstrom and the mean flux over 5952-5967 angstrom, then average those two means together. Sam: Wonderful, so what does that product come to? 1.0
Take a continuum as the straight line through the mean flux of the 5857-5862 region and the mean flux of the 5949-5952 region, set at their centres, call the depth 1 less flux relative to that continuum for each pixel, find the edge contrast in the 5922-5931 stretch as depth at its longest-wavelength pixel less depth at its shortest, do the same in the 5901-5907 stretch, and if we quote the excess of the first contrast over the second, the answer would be 0.12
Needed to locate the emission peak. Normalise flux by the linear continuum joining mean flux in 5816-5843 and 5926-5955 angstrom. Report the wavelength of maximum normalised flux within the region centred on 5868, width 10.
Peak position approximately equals 5869.51 angstrom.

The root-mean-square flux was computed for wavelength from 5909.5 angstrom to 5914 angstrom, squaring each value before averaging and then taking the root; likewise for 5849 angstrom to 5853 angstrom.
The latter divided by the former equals 0.95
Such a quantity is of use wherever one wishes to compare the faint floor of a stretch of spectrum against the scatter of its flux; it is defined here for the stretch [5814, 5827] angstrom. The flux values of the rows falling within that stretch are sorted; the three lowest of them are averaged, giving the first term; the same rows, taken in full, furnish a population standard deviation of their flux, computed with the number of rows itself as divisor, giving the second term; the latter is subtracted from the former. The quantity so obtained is 25.9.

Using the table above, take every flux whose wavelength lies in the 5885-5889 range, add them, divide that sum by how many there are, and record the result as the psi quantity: 23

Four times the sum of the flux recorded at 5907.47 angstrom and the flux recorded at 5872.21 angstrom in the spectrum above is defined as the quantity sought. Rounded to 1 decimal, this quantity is 212.4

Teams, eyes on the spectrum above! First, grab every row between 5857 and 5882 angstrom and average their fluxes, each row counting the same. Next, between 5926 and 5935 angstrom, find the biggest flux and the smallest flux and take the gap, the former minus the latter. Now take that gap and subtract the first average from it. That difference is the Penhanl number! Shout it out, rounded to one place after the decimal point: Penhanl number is -26.0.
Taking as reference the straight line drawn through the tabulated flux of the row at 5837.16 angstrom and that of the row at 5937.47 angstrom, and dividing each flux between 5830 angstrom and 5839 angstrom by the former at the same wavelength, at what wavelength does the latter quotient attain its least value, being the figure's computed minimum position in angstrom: 5837.16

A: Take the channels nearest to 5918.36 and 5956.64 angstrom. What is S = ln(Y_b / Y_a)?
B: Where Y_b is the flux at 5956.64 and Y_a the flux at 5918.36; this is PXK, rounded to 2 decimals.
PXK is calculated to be -0.09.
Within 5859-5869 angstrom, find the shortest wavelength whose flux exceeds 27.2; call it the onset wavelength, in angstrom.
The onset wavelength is 5866.80 angstrom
